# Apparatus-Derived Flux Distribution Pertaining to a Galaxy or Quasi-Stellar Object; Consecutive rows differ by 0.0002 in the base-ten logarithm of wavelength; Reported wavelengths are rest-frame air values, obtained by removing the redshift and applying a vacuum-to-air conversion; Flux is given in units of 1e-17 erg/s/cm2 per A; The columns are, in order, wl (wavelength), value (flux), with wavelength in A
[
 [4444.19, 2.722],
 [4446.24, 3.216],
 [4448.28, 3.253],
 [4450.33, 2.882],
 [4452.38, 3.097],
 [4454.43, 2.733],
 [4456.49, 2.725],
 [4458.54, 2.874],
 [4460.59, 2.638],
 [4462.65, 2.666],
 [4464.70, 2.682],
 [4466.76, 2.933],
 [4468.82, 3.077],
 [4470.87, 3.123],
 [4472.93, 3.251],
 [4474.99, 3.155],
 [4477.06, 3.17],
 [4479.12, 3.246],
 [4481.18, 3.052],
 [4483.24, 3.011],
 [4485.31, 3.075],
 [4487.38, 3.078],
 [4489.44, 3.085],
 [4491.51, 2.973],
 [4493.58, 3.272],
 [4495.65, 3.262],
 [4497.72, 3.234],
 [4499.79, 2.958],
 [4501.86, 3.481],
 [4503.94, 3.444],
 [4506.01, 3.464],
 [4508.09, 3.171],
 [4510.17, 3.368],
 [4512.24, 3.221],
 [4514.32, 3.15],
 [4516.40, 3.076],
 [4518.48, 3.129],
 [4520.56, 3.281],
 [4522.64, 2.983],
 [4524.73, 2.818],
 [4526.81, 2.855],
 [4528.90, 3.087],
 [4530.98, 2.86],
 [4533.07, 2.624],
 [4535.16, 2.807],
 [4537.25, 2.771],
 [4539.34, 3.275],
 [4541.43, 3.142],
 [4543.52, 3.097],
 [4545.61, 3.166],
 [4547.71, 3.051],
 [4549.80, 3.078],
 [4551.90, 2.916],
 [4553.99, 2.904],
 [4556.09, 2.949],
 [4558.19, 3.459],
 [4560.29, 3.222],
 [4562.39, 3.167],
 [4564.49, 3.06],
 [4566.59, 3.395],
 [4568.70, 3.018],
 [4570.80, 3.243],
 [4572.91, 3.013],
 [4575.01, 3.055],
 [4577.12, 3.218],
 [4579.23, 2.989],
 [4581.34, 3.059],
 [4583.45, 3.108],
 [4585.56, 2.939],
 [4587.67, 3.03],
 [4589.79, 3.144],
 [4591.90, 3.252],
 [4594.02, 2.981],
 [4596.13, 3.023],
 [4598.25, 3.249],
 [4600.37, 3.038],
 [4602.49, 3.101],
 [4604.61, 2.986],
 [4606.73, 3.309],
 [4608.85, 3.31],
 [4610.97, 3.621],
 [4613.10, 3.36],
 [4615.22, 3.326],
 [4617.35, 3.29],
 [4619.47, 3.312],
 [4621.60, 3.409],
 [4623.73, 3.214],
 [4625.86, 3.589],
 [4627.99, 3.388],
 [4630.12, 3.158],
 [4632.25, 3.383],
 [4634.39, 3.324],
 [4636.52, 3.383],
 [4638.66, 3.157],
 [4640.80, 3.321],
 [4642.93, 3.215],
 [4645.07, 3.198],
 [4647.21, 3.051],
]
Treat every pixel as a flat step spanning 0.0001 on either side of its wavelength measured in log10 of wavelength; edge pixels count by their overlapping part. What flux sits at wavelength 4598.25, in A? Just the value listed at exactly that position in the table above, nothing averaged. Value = 3.249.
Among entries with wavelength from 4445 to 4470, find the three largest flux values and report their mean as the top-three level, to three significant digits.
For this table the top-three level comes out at 3.19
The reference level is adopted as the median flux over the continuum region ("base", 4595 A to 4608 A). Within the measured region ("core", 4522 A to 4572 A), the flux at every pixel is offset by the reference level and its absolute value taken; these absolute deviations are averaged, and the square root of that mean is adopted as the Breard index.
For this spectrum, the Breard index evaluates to 0.401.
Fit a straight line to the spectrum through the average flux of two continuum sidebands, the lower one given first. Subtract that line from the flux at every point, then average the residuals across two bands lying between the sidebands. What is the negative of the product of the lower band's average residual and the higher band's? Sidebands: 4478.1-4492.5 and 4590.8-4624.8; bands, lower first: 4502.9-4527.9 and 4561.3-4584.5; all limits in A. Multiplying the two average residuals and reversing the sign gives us 0.0034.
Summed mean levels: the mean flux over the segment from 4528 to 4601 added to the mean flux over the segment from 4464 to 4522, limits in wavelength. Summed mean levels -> 6.2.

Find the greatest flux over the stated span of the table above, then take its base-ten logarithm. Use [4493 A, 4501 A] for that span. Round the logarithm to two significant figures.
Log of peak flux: 0.51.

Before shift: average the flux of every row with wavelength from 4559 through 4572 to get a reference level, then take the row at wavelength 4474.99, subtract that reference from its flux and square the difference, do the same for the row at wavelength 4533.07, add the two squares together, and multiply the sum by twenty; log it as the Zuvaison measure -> 6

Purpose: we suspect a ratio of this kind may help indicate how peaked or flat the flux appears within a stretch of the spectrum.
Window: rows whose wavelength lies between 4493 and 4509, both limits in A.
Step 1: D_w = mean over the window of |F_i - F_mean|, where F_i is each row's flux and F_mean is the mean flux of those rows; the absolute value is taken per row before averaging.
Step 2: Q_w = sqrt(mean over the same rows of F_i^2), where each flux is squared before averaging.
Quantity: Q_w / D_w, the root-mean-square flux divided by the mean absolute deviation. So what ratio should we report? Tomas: 25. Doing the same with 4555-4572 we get 23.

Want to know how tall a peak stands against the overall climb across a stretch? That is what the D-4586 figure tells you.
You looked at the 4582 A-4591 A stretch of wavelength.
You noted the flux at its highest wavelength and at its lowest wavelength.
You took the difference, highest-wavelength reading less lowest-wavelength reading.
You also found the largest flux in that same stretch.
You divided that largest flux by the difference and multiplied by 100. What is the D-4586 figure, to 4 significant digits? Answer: 8733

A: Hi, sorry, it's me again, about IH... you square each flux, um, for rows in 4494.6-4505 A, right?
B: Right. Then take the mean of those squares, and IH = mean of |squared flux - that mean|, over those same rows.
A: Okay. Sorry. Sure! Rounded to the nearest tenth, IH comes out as 1.0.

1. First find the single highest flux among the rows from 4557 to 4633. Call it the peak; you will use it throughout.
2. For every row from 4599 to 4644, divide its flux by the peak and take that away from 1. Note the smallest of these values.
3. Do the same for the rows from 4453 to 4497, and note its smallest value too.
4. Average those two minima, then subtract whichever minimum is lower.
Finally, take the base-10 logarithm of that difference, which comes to -1.3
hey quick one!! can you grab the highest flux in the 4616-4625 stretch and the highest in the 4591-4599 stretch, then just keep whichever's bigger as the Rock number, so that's 3.41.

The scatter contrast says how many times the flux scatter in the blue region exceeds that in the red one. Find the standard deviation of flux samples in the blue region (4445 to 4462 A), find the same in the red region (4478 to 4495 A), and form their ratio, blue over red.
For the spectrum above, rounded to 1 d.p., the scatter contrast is 2.2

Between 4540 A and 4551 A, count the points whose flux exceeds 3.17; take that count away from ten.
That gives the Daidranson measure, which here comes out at 10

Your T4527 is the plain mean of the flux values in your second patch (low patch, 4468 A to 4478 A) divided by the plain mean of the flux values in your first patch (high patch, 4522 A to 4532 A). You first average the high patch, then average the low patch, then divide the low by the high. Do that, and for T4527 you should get 1.08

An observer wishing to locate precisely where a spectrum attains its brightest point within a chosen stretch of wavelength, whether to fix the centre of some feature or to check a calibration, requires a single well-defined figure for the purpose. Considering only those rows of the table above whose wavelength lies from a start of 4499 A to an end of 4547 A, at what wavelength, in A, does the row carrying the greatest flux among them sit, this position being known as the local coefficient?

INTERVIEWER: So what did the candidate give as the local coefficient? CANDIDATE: 4501.86 A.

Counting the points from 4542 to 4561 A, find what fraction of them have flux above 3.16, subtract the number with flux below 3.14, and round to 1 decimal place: -5.7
